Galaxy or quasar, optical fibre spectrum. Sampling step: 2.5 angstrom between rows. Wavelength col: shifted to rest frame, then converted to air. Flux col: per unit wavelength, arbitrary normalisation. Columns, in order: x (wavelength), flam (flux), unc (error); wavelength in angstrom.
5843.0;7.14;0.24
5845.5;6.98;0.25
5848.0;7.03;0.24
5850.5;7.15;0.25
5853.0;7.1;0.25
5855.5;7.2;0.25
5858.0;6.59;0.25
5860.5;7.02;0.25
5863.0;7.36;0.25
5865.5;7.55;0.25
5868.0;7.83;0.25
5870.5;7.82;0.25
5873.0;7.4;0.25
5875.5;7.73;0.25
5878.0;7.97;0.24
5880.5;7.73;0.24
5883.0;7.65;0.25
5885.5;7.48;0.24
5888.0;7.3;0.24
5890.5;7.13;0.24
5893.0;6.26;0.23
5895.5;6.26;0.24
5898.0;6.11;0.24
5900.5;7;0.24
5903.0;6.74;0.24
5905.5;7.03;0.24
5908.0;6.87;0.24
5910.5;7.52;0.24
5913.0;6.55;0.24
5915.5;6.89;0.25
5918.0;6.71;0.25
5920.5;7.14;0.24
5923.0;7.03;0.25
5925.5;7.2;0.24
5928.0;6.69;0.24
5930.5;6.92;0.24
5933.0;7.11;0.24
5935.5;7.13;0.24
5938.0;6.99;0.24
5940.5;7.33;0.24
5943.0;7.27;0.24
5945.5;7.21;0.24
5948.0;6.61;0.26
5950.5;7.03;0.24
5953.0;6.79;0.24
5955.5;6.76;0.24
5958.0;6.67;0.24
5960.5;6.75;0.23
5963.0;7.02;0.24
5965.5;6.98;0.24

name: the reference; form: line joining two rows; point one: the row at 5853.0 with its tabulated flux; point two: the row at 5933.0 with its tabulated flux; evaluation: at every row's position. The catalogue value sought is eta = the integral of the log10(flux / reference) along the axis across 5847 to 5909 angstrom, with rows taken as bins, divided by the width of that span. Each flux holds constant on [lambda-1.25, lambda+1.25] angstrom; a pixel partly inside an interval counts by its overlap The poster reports 0.003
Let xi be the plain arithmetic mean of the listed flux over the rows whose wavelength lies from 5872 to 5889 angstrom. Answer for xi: 7.61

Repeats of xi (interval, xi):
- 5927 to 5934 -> 6.91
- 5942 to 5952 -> 7.03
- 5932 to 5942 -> 7.14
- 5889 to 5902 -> 6.55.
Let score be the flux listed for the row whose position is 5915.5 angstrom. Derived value 6.89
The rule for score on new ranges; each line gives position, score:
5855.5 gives 7.2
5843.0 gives 7.14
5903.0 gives 6.74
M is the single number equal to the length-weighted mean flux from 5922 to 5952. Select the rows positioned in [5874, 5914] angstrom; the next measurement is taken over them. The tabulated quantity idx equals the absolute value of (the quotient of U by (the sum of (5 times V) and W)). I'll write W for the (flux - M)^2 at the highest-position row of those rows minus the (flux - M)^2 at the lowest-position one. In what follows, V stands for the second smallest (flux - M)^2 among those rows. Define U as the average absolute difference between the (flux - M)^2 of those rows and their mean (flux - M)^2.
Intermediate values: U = 0.253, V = 0.0017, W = -0.23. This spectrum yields 1.1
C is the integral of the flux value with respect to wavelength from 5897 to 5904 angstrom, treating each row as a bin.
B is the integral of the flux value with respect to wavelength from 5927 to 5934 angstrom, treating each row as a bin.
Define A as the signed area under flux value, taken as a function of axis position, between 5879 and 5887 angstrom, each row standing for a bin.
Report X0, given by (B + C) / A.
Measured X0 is 1.6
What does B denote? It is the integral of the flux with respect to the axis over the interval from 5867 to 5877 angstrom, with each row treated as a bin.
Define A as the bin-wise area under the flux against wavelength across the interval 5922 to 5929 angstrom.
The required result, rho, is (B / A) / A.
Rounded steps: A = 49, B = 77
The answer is 0.032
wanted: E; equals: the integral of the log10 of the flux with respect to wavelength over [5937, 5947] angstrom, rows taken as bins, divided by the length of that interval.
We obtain 0.857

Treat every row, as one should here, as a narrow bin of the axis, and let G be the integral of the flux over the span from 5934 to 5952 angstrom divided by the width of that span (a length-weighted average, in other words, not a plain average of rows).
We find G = 7.1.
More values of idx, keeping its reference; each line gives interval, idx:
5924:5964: 2.0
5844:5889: 3.3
